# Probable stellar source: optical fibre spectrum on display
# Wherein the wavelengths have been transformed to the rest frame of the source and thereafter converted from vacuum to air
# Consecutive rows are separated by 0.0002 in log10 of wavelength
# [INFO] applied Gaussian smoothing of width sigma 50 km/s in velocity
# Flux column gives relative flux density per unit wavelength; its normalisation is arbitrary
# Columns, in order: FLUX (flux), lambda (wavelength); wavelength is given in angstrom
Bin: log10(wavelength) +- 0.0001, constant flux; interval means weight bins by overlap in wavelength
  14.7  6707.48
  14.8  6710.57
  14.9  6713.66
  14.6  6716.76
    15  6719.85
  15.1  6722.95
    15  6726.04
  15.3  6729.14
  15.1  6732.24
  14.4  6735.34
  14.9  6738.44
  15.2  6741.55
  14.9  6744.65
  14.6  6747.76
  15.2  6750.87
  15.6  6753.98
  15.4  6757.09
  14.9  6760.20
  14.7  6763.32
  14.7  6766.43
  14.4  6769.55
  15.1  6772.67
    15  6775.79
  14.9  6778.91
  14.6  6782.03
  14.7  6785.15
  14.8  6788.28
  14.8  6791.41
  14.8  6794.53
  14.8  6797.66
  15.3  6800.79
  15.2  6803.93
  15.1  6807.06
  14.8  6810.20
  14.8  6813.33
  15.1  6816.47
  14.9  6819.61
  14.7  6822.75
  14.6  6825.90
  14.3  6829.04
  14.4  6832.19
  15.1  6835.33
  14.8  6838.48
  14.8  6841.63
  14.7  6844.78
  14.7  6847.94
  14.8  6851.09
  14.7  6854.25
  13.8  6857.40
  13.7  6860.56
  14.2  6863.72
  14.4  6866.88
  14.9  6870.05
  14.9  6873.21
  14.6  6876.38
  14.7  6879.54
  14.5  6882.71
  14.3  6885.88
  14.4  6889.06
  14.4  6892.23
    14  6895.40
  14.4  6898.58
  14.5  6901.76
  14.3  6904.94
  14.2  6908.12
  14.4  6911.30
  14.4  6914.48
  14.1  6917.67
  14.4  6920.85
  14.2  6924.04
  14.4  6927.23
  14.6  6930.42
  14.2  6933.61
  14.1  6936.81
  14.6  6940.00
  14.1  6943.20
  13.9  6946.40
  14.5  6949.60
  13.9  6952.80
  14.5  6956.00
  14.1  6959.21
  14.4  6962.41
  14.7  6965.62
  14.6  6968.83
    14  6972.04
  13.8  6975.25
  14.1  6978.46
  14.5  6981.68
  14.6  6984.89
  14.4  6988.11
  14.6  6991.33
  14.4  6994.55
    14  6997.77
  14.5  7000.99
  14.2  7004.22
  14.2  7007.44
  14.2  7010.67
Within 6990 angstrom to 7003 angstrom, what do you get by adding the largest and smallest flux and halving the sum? 14.3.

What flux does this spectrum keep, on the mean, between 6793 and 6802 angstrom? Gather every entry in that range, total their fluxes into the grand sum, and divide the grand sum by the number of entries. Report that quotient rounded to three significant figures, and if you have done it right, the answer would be 15.0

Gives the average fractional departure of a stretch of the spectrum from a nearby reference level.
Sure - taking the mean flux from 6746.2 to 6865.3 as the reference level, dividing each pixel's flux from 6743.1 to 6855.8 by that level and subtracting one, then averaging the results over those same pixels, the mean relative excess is 0.005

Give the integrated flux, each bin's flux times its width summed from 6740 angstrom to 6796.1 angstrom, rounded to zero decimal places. 836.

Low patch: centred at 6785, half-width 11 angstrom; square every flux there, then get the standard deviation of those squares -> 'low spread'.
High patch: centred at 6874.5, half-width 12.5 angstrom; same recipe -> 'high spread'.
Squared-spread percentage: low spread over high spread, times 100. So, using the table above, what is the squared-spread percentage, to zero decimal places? 50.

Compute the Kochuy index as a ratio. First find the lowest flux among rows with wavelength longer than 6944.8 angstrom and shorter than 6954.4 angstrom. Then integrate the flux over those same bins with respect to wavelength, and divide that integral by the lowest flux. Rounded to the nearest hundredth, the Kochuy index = 9.74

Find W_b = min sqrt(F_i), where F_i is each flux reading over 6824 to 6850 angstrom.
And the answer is 3.782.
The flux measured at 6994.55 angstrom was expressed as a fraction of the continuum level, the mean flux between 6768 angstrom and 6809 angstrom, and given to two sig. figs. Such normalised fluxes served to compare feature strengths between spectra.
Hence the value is 0.97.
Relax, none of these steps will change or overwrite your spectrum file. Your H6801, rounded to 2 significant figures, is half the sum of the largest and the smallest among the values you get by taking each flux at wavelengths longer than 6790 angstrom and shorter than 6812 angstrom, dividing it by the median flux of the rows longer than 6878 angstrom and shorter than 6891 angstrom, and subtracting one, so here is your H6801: 0.042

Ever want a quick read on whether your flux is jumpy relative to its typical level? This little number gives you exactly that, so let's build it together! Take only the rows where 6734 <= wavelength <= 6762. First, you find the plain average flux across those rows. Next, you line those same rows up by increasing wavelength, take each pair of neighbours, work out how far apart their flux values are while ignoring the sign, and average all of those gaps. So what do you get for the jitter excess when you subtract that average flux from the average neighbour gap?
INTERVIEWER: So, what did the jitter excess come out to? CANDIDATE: -14.62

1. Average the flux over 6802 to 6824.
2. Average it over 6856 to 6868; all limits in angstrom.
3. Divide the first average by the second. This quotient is 1.07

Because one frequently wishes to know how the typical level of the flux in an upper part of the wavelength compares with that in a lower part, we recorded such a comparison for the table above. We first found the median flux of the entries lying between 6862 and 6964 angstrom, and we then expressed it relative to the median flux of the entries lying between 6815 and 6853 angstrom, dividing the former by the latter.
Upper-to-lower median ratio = 0.976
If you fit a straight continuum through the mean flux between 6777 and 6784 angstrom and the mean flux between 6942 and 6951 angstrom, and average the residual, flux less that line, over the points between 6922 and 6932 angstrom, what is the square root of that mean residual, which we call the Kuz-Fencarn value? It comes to 0.41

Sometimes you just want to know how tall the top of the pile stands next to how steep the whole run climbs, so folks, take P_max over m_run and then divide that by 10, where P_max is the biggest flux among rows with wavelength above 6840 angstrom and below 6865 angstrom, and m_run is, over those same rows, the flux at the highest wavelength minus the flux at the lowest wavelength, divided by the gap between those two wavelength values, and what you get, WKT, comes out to -54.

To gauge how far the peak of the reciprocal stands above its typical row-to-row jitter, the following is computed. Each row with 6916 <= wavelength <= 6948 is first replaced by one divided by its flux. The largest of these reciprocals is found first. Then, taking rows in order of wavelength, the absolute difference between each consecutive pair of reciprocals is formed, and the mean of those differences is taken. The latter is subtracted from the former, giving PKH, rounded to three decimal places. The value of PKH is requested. 0.071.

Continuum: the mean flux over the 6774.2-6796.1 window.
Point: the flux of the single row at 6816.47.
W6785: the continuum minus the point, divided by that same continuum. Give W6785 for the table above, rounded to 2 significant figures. -0.020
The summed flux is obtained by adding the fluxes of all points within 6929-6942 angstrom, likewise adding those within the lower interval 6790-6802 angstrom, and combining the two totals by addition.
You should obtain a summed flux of 117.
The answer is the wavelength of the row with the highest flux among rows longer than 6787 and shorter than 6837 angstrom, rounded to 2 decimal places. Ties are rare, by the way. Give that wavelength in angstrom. 6800.79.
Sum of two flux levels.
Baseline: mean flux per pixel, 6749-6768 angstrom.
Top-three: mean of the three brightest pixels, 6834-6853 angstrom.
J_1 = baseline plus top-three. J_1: 30.0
